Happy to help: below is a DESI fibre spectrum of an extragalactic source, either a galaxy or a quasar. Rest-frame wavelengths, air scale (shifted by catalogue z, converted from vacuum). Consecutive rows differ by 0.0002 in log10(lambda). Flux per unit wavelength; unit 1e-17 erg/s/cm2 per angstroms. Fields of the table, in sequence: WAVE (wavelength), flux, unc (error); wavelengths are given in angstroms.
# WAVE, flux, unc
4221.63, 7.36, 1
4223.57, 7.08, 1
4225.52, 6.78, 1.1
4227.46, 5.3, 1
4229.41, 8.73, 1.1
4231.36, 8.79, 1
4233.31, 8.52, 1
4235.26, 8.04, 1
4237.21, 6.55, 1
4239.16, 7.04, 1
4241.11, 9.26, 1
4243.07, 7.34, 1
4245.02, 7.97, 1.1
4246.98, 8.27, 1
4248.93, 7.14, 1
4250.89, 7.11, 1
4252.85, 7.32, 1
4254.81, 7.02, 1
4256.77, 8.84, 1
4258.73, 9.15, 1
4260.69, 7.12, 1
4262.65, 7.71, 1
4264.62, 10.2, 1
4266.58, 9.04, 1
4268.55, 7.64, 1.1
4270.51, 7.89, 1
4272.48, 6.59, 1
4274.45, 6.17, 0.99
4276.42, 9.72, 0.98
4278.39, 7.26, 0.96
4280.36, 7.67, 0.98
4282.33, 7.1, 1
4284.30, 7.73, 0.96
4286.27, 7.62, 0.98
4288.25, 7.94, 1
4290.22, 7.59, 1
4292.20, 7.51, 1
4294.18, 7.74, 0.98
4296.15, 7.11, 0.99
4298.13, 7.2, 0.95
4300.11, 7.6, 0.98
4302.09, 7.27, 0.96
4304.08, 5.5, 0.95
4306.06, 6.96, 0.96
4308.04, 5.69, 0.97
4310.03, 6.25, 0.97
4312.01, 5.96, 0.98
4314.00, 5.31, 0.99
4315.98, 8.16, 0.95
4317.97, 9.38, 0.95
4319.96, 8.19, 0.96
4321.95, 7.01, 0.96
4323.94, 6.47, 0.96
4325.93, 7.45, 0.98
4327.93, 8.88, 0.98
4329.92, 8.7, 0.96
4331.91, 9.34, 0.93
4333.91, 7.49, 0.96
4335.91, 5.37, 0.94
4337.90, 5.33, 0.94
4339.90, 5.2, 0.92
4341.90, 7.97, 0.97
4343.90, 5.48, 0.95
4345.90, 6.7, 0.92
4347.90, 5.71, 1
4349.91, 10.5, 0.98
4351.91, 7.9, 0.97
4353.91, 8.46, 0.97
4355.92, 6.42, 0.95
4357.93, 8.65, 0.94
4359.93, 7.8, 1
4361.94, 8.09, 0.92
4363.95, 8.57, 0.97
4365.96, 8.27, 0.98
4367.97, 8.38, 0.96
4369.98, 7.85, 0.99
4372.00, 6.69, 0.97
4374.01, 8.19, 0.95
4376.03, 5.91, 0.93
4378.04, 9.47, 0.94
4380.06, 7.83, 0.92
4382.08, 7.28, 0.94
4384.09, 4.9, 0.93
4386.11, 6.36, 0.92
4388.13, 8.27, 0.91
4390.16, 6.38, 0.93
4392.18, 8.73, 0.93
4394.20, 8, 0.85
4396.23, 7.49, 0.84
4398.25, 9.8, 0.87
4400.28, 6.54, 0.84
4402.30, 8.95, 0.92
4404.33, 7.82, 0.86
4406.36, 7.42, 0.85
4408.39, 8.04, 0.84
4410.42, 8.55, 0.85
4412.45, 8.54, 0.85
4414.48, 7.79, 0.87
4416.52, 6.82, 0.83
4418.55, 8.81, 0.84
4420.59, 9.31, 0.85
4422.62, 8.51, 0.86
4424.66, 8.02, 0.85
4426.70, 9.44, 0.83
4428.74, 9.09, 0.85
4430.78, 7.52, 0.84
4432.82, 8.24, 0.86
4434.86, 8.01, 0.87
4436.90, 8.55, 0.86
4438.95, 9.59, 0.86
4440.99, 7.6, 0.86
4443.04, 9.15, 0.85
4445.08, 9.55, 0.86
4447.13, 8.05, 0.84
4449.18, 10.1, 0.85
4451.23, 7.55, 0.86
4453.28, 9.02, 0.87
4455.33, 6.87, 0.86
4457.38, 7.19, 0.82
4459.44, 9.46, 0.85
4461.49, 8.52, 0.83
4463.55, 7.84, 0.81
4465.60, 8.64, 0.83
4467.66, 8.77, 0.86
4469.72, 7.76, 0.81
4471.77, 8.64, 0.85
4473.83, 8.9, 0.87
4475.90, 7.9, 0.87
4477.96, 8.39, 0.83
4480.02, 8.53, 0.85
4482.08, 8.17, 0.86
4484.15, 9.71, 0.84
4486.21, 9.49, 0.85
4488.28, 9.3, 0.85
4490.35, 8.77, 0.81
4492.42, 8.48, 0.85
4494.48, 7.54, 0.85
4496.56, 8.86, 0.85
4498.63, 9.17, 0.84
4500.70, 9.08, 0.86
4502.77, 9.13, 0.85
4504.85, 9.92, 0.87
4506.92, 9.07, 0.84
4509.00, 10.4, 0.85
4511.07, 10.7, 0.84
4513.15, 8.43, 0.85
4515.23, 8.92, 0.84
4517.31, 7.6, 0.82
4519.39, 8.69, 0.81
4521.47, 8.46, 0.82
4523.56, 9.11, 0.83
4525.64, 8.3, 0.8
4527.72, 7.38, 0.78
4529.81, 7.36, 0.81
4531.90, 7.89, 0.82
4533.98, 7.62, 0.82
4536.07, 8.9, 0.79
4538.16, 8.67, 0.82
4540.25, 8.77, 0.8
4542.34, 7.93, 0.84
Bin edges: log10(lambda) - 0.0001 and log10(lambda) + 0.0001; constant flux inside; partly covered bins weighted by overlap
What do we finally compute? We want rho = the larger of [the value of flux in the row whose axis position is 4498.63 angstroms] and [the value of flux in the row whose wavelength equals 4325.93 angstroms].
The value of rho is 9.17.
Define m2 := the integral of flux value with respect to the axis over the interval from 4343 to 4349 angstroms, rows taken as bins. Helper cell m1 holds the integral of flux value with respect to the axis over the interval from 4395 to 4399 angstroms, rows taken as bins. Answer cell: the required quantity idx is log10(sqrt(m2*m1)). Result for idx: 1.55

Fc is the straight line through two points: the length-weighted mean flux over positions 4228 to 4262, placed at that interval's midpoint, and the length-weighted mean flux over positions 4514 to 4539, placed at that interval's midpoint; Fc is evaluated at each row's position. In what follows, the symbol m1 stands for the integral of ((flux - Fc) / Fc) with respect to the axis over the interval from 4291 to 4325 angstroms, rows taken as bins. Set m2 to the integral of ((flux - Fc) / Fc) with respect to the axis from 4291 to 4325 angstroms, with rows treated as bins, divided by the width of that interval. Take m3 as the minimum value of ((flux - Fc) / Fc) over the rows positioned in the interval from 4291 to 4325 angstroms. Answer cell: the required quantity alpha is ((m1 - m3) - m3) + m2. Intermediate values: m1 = -3.9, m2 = -0.12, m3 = -0.33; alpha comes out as -3.4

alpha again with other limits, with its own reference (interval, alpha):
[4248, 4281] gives 0.3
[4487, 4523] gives 3.6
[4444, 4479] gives 1.5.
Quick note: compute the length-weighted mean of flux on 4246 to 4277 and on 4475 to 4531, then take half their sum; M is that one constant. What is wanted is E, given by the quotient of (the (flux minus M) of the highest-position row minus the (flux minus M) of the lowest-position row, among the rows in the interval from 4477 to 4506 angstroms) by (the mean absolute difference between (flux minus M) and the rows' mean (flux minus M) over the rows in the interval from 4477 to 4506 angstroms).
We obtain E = 3.0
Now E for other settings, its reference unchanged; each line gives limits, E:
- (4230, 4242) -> 0.6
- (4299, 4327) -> -0.2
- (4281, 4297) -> 0.0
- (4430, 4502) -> 2.5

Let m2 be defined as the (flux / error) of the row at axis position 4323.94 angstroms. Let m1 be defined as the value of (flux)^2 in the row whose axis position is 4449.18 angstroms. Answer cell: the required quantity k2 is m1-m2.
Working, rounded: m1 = 102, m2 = 6.7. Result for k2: 95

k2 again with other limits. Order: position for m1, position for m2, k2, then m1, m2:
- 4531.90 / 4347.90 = 57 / 62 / 5.7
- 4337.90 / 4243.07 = 21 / 28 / 7.3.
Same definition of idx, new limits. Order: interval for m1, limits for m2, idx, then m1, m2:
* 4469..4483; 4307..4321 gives 2.03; 117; 98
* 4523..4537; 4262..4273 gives 2.00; 113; 91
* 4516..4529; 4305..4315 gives 1.91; 107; 60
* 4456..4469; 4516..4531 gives 2.06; 108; 122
